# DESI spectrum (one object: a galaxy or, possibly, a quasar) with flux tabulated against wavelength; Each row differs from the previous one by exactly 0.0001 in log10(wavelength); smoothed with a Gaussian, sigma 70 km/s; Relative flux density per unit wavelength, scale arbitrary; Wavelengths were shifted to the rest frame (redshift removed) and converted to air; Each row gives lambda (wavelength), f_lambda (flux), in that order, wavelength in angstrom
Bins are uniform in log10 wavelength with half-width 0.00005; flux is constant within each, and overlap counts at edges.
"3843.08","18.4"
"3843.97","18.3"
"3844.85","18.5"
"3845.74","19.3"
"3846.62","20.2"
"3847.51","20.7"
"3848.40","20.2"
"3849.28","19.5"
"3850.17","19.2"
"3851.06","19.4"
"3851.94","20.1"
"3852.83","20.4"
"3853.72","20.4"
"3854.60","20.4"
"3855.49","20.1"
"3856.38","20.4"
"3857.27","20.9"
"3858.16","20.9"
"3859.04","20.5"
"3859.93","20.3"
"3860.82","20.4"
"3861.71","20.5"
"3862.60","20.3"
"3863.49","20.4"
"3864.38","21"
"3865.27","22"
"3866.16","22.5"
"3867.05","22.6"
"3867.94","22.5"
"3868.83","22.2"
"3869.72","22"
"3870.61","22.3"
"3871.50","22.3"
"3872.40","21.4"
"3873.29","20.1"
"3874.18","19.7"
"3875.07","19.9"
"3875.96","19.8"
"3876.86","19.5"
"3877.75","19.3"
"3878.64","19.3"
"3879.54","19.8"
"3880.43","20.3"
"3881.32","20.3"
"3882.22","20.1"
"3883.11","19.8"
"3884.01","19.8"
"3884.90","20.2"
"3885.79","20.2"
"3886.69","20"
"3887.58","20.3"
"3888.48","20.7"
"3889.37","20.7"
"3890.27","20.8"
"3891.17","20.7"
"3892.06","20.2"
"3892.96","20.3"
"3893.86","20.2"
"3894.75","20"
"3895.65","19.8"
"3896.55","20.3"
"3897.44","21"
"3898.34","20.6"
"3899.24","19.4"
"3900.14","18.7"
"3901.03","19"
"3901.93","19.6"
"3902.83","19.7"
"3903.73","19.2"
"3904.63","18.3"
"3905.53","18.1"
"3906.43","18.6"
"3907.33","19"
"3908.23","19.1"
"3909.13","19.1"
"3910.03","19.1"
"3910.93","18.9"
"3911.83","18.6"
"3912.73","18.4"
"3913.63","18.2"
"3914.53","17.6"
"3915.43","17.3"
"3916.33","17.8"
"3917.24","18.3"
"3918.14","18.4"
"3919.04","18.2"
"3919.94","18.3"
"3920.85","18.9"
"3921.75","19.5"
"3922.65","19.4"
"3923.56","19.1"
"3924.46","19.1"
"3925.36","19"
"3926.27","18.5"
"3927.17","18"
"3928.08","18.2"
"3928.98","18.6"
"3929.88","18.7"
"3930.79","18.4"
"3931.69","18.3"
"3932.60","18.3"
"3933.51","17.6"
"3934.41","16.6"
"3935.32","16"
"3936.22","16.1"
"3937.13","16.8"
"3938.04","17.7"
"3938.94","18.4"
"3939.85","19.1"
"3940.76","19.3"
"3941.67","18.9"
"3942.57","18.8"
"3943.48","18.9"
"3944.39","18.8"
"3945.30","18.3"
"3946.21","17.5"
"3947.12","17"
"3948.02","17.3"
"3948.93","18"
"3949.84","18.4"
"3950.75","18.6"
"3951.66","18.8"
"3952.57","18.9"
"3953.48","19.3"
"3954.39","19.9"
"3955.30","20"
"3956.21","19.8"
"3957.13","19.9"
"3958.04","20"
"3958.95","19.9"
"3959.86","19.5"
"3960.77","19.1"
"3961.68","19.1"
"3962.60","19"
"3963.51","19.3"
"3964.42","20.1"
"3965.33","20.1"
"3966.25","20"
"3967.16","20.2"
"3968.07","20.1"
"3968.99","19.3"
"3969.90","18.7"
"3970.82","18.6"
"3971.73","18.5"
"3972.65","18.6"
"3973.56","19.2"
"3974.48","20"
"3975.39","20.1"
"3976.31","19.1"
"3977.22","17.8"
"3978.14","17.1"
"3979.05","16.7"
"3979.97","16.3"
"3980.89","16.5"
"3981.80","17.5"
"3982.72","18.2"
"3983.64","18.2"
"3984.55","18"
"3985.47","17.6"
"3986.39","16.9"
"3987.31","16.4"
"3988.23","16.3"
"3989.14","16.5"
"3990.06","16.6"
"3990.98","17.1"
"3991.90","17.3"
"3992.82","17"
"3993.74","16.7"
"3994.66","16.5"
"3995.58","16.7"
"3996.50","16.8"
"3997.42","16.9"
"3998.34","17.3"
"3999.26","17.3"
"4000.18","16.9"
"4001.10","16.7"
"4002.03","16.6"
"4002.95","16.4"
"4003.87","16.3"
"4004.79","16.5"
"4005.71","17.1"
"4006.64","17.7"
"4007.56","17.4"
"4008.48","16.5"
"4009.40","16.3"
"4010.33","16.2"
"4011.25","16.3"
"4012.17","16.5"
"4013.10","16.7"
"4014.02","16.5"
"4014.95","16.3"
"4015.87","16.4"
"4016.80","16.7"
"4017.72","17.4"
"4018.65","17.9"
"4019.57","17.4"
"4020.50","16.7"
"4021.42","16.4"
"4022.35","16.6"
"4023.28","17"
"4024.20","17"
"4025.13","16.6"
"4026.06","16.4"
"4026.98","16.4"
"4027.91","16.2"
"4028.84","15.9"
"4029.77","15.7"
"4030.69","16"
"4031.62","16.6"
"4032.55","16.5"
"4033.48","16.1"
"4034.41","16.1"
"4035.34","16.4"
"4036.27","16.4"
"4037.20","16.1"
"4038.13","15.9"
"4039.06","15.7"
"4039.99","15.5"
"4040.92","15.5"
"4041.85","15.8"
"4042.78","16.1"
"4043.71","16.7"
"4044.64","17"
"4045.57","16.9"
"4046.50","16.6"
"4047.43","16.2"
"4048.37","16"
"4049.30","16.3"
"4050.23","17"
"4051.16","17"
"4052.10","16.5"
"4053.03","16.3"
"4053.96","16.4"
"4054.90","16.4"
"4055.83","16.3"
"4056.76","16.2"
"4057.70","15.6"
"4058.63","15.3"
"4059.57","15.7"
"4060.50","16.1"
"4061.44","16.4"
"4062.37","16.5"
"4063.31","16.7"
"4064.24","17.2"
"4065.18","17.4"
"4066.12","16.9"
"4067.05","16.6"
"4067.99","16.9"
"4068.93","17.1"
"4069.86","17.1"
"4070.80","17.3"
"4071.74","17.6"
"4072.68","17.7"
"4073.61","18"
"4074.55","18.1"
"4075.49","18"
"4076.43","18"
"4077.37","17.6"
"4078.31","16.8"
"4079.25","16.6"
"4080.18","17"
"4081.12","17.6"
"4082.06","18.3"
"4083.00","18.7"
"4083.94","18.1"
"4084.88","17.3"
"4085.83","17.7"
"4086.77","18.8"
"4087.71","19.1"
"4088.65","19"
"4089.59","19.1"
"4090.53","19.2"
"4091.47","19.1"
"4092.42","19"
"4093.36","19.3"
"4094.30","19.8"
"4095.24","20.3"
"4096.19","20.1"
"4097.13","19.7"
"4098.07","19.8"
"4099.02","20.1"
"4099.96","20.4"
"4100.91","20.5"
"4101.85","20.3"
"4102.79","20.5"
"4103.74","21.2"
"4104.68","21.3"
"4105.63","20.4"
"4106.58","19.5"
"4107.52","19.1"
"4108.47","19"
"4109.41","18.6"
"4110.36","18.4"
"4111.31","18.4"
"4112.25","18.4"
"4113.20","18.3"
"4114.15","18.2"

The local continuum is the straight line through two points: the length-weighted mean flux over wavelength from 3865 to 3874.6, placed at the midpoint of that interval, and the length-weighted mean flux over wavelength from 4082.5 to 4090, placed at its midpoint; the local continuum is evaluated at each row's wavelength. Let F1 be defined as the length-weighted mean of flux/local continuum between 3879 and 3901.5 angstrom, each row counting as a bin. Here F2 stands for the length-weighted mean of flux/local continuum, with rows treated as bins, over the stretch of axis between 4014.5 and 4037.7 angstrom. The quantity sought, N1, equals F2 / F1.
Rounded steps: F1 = 0.94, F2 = 0.85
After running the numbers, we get 0.91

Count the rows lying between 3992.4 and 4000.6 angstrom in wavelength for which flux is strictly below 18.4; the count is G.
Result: 9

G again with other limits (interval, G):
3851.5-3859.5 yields 0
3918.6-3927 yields 2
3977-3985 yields 9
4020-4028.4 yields 9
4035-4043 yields 9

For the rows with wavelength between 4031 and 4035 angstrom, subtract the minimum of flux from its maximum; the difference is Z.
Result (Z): 0.5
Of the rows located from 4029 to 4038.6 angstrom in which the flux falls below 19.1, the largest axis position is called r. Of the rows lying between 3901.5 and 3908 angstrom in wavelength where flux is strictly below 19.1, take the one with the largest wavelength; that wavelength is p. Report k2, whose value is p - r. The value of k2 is -130.8 angstrom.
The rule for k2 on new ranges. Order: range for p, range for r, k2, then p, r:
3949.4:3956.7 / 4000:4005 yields -52.2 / 3952.57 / 4004.79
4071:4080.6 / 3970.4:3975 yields 107.5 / 4080.18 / 3972.65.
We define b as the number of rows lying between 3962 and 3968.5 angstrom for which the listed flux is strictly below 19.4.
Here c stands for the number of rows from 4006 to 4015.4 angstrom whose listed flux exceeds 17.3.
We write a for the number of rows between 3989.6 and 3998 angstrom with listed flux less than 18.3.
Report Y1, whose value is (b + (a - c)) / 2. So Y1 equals 4.5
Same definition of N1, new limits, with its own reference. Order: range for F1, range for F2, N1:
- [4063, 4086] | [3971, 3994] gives 0.94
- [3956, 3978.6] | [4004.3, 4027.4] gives 0.90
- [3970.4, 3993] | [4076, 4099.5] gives 1.15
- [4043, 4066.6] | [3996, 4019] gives 0.98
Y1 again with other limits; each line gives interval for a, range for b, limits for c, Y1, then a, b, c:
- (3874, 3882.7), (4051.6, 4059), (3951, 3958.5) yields 0.0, 0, 8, 8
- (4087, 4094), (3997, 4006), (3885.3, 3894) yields 0.0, 0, 10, 10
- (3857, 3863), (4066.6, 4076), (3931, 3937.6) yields 3.5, 0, 10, 3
